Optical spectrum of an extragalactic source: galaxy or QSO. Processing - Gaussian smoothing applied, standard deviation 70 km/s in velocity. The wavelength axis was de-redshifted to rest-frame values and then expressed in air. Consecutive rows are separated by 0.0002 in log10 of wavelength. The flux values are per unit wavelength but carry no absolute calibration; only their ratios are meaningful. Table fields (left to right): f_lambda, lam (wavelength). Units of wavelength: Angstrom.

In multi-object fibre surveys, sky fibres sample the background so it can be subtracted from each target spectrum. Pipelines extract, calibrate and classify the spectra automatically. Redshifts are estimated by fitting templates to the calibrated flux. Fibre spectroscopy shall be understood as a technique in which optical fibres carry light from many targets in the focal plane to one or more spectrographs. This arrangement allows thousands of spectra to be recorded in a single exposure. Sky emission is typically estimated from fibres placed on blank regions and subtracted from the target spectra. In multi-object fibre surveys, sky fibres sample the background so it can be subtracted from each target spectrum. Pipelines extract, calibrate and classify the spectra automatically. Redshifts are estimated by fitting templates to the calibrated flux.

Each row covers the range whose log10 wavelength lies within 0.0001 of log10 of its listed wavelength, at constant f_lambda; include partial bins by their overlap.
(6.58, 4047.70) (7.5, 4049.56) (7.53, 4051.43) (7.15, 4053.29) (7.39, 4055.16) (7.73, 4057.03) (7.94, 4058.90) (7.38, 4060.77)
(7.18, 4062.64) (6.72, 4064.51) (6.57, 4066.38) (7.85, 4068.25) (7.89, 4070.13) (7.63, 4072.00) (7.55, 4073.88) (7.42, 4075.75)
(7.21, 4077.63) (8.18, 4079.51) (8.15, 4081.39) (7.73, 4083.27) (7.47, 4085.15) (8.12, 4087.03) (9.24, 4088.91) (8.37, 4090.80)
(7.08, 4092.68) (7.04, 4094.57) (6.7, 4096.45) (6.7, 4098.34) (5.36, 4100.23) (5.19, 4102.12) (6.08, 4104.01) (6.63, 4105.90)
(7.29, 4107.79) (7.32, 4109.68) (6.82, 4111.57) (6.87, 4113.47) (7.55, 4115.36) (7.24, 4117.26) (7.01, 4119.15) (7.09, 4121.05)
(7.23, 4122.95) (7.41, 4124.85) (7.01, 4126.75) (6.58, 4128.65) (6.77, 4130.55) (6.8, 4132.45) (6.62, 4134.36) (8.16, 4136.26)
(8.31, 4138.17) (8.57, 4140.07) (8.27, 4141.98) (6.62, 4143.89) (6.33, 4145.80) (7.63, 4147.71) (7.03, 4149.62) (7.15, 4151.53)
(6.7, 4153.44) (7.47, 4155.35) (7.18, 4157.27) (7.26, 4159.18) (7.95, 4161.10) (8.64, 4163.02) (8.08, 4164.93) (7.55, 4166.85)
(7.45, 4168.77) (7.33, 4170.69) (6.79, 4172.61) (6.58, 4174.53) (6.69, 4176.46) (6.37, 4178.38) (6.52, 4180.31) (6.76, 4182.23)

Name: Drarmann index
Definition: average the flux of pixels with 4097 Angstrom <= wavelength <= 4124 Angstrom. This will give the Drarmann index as 6.74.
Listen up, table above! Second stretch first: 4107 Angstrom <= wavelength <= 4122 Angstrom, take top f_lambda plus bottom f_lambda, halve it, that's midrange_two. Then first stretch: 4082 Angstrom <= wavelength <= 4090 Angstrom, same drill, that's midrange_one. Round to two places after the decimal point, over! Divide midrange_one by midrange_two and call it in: 1.16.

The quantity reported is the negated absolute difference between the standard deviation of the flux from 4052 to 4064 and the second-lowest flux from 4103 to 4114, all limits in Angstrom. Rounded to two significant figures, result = -6.3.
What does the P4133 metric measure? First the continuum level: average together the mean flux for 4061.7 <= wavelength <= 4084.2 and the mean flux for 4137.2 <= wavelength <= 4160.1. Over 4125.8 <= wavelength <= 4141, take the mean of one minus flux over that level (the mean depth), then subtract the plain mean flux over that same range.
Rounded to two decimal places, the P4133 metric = -7.34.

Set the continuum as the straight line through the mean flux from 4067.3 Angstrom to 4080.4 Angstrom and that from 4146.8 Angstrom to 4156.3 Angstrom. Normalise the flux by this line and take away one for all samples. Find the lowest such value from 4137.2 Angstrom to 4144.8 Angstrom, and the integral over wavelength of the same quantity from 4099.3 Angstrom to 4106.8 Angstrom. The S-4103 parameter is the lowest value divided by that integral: 0.05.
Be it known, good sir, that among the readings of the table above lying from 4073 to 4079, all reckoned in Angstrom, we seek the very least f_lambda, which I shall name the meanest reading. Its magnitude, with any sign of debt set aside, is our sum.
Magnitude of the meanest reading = 7.21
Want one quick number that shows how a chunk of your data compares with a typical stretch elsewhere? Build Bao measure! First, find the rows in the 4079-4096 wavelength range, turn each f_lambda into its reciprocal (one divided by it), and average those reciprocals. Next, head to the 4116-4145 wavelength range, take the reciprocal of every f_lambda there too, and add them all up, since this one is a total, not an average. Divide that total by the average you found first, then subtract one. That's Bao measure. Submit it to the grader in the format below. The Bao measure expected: 15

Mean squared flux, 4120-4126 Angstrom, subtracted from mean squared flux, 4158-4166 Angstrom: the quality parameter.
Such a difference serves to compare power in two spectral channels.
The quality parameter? 11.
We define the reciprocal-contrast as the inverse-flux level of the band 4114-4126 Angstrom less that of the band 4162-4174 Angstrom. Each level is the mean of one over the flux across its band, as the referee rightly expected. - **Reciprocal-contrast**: 0.006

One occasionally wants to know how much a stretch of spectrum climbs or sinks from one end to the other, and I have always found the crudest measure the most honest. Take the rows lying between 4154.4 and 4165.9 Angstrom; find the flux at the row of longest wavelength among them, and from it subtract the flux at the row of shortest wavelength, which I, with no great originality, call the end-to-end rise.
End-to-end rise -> 0.6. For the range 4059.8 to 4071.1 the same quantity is 0.5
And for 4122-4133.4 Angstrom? -0.4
